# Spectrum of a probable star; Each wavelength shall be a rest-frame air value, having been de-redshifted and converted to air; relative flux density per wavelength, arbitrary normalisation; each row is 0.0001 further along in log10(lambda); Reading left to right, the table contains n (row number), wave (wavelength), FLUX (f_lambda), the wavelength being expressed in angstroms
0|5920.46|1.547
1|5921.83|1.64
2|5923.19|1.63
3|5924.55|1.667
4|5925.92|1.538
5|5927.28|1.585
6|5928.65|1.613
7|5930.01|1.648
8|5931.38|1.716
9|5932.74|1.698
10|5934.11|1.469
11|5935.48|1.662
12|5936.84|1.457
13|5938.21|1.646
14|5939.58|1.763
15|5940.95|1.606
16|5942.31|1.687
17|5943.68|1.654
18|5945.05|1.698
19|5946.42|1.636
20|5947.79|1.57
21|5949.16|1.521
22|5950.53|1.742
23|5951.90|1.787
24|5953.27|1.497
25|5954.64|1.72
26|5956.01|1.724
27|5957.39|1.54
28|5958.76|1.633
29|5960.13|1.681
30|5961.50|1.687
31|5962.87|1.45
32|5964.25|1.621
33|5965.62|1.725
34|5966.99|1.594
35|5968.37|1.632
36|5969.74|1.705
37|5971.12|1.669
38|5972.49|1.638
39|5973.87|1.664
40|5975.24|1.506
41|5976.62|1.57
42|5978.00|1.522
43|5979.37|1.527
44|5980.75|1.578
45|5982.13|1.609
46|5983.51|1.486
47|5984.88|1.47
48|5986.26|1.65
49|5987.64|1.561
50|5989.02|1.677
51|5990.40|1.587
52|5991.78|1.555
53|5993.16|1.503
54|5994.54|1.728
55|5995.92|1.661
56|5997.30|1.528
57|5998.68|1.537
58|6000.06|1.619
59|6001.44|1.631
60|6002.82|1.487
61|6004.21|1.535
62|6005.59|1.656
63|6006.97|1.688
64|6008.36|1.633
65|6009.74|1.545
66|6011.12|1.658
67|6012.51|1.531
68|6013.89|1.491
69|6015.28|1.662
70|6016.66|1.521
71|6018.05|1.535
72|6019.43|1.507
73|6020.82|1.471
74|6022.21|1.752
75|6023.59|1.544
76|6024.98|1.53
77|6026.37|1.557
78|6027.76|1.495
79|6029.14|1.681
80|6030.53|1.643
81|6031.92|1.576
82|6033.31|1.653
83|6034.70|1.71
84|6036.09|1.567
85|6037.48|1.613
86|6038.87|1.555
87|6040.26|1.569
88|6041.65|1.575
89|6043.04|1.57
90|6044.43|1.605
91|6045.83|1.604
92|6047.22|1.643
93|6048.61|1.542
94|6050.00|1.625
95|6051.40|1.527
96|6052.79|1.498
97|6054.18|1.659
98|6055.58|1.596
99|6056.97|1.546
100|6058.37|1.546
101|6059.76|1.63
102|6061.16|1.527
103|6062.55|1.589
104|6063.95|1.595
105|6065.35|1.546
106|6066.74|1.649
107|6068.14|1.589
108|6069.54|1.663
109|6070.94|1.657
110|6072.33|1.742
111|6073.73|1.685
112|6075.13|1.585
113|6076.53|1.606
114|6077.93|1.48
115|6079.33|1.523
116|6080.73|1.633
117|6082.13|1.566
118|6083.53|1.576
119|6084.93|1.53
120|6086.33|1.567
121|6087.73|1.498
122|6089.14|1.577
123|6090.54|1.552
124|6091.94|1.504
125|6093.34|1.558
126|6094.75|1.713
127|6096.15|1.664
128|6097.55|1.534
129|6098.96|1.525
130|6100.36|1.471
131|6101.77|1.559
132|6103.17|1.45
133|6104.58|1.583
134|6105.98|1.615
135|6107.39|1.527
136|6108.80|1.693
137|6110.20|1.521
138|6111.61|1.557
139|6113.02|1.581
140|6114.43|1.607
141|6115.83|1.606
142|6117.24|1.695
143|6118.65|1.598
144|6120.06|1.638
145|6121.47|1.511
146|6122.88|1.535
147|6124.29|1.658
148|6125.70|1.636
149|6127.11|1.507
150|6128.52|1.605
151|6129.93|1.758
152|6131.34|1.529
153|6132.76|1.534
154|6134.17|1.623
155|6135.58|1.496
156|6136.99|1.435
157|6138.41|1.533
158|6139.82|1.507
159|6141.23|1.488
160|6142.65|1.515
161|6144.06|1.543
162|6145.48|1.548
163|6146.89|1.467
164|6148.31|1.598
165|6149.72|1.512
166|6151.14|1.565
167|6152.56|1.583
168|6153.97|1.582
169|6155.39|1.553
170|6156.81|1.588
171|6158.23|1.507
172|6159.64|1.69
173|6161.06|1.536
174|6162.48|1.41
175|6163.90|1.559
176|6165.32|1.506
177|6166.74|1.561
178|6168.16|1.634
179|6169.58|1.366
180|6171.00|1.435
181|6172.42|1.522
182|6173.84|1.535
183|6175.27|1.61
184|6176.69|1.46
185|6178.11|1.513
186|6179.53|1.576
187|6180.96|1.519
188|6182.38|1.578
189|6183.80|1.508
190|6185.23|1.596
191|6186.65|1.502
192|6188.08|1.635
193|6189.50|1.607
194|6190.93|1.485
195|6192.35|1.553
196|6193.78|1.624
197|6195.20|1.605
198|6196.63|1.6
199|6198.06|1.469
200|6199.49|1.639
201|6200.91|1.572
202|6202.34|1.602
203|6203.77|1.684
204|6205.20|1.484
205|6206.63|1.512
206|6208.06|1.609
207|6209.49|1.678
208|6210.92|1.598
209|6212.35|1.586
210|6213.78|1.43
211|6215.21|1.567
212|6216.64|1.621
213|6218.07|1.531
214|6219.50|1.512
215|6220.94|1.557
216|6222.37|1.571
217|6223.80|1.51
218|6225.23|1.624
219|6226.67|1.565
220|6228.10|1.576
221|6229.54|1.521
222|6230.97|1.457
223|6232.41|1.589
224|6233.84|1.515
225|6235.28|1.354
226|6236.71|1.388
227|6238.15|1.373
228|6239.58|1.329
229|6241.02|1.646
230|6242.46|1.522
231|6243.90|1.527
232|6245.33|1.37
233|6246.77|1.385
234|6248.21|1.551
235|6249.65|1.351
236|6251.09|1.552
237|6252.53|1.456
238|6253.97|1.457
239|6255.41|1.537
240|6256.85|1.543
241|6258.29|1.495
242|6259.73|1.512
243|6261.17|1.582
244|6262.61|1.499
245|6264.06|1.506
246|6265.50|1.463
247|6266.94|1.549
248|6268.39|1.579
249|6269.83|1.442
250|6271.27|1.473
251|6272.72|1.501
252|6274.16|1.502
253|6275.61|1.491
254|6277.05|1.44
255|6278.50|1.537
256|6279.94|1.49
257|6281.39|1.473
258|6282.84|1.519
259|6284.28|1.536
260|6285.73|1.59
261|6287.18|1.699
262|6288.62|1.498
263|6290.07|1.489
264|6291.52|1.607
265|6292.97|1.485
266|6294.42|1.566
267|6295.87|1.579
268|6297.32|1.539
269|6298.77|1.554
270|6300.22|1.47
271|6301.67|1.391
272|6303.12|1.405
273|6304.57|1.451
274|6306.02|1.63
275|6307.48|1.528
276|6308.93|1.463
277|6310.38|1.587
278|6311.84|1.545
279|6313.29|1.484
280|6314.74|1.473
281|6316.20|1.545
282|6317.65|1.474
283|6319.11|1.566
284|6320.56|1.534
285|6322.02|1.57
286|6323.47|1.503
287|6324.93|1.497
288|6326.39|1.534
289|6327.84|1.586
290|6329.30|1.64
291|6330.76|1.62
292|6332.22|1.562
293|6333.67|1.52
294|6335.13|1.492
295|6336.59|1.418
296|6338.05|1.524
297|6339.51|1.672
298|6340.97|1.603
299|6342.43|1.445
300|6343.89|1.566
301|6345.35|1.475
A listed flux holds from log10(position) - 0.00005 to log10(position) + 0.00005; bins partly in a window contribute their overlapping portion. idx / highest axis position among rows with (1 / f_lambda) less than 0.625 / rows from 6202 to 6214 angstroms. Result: 6209.49 angstroms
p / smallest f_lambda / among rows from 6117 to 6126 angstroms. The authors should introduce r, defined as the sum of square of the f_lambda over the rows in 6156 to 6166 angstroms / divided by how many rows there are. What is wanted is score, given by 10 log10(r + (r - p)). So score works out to 5.13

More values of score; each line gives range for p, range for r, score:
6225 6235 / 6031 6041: 5.69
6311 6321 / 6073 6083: 5.49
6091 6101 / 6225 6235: 5.23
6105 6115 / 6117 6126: 5.65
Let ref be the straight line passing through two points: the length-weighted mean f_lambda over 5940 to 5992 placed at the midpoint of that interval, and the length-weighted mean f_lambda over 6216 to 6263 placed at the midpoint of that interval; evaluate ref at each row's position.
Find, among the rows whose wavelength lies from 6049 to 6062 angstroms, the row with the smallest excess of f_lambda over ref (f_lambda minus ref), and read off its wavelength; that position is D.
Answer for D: 6052.79 angstroms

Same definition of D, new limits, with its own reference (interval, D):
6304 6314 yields 6304.57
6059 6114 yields 6103.17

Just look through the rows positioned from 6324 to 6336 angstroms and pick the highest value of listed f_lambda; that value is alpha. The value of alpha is 1.64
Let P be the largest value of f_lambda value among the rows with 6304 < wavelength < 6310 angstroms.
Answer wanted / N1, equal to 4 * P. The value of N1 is 6.52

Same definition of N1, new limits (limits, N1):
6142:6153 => 6.39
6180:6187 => 6.38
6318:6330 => 6.56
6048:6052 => 6.50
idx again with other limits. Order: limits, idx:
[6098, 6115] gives 6114.43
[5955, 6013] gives 6011.12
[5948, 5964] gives 5961.50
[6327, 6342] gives 6340.97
